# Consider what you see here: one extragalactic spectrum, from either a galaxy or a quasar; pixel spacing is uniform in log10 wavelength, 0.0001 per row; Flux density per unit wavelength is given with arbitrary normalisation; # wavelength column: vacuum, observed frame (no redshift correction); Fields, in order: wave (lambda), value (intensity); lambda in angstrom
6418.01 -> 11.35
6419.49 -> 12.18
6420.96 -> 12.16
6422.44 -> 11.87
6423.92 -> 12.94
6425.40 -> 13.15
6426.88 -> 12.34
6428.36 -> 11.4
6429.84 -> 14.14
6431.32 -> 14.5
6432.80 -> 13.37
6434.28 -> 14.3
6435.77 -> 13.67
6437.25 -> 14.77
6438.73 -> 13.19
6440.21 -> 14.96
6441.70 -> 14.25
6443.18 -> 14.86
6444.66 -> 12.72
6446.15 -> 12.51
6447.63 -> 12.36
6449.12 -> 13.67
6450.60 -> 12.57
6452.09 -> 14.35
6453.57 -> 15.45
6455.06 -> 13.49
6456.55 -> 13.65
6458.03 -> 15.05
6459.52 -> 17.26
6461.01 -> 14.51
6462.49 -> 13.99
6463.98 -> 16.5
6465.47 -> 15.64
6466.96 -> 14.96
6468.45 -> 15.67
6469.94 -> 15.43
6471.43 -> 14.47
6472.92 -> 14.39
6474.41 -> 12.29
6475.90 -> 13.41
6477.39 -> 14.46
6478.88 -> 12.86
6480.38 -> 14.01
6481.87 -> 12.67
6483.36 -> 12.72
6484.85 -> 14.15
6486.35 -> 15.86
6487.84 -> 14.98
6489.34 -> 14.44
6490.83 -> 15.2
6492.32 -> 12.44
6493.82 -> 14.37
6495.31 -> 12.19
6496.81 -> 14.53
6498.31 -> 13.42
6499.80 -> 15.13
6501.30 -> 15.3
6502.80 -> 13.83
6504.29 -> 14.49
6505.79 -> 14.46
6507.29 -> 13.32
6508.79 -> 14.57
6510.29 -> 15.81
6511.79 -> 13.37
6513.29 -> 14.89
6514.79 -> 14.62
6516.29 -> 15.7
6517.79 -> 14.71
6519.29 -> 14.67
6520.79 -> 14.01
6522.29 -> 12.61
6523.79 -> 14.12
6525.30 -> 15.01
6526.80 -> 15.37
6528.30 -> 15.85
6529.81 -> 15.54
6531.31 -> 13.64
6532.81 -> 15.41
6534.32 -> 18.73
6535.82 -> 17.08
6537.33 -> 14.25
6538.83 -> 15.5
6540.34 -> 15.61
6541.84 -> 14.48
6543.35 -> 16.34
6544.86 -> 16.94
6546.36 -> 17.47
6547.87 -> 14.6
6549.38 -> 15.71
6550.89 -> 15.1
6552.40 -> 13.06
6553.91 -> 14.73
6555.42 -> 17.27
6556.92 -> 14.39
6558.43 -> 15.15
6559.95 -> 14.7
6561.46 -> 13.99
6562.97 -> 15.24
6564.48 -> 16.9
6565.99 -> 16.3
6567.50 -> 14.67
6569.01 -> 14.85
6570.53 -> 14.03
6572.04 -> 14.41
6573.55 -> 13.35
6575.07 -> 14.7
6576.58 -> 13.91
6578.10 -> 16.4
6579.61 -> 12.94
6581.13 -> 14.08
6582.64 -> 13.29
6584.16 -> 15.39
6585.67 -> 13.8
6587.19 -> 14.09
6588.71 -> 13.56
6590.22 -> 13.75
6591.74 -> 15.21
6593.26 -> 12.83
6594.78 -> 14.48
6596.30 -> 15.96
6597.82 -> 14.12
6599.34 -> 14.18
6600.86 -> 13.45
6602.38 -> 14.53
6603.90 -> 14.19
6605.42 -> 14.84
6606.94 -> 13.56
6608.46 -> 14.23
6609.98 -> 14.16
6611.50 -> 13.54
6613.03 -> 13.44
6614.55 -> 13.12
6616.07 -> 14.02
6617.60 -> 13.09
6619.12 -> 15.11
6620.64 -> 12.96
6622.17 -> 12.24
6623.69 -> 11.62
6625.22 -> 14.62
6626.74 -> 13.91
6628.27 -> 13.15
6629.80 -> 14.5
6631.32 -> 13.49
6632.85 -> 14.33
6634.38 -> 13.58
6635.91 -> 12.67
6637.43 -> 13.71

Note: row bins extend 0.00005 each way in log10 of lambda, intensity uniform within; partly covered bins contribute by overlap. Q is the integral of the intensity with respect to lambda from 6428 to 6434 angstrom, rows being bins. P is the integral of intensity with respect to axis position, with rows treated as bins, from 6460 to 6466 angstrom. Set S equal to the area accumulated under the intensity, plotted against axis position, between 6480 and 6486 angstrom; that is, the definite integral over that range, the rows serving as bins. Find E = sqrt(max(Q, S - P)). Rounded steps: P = 91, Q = 81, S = 81.1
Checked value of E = 9.0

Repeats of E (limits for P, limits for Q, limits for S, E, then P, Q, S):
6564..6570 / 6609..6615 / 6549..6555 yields 9.0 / 93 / 82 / 88.3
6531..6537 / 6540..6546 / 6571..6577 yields 9.8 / 98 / 96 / 84.7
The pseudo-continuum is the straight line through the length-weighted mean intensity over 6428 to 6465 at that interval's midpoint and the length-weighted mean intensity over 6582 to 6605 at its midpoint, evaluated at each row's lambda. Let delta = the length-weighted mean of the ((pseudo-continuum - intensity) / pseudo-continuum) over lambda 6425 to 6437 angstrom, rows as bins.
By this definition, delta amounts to 0.047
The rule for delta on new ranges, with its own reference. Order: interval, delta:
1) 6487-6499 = 0.012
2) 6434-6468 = -0.014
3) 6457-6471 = -0.090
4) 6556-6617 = -0.011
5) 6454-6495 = -0.019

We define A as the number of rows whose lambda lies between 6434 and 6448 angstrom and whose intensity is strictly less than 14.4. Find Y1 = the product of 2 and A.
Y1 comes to 14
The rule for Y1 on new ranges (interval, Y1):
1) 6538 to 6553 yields 2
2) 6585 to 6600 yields 14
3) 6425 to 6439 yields 16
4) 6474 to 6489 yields 14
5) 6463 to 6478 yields 6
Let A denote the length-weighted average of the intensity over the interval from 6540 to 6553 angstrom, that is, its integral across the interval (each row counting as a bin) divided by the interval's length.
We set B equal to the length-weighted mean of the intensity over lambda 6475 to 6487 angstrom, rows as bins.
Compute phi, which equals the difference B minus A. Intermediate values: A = 15.5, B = 13.7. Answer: -1.77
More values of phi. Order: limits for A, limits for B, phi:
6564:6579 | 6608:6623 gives -1.33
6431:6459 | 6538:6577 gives 1.25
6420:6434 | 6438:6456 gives 0.78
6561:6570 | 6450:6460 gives -0.84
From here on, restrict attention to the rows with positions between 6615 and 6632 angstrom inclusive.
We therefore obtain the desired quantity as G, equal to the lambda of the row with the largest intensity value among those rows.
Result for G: 6619.12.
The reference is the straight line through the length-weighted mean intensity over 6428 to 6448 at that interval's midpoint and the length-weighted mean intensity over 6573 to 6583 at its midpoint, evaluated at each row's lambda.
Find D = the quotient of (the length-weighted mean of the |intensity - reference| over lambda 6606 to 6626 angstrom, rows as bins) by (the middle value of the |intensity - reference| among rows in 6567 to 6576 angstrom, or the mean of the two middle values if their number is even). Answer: 1.63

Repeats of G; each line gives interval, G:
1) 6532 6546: 6534.32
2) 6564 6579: 6564.48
